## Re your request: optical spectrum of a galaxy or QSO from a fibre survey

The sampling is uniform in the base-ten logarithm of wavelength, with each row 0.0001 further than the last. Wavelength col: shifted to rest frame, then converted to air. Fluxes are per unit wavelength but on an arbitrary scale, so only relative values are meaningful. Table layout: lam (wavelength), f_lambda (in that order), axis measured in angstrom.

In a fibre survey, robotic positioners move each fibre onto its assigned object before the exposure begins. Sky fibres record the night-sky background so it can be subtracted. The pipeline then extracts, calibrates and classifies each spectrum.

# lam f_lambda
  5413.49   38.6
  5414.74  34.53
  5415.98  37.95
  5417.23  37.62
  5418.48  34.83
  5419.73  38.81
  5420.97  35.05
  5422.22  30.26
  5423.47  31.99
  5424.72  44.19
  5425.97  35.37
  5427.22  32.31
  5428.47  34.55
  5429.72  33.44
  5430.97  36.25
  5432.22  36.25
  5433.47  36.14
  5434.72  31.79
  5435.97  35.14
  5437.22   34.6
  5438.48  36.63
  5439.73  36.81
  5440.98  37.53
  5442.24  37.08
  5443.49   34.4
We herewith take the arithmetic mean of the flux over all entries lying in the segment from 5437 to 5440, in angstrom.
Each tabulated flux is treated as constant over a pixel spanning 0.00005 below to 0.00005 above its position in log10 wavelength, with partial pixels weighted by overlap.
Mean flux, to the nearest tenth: 36.0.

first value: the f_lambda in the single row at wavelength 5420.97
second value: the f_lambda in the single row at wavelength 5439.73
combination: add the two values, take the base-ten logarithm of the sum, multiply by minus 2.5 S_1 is -4.641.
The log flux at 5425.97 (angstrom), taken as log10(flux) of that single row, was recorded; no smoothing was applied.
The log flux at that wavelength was 1.55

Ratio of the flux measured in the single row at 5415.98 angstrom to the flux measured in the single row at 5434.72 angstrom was 1.19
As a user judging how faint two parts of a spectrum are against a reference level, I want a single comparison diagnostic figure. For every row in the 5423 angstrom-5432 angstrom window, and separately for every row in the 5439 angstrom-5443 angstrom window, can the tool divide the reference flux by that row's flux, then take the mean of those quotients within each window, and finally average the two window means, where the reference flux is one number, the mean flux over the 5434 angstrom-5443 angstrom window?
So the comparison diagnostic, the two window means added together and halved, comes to 0.988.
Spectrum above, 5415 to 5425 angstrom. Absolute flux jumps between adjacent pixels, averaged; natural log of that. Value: 1.4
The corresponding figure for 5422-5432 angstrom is 1.5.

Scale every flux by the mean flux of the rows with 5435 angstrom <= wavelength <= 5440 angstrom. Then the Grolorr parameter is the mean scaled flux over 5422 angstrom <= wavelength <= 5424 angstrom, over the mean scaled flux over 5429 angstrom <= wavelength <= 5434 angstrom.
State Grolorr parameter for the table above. 0.88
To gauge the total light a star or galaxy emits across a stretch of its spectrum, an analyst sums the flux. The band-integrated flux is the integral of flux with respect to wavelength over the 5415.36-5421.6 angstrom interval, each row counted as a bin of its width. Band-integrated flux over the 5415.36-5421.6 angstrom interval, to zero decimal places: 230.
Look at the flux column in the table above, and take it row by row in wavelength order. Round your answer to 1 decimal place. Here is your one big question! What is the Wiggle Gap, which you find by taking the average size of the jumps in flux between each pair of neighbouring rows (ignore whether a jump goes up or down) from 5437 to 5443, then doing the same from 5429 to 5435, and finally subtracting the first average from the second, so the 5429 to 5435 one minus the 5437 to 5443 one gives 1.0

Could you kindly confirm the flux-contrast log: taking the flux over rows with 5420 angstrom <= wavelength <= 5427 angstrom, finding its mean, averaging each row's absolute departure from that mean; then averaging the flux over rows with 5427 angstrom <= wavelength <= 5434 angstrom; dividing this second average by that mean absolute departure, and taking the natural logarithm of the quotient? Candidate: 2.3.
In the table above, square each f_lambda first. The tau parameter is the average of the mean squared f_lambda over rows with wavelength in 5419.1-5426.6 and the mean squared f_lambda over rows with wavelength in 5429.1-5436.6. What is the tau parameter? 1265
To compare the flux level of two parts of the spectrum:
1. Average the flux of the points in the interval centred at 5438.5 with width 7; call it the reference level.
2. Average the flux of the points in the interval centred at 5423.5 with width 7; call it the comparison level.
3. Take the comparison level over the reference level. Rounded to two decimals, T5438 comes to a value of 0.98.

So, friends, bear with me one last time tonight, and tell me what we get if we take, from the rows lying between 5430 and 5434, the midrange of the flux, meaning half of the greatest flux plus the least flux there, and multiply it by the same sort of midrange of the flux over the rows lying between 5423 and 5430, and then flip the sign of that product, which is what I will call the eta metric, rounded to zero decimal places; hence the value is -1379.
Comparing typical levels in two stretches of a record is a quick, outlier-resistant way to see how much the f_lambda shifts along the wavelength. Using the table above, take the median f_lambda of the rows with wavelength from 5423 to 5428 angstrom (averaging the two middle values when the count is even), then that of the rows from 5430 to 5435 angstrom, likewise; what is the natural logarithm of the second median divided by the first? 0.067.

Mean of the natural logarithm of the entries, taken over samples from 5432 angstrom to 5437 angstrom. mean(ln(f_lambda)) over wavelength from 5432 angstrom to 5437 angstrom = 3.55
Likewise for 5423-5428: 3.57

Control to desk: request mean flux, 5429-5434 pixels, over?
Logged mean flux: 35.5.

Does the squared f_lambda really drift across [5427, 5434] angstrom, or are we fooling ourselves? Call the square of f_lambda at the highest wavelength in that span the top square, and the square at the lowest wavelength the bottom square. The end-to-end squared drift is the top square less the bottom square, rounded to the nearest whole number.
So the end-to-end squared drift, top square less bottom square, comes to 262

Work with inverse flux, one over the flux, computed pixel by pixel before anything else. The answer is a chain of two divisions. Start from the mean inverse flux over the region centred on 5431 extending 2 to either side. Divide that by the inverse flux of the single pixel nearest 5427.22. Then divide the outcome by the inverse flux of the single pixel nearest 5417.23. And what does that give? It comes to 34.5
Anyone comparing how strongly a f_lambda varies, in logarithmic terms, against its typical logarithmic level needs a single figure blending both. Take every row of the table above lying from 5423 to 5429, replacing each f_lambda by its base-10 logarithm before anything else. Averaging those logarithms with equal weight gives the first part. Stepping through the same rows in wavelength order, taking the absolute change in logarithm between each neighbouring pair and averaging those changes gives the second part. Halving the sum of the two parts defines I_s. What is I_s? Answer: 0.813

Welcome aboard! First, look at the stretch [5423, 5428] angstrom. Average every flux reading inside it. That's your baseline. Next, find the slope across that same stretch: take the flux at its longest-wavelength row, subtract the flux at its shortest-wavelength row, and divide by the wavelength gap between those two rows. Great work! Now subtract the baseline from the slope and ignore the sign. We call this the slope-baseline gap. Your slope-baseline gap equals 35.9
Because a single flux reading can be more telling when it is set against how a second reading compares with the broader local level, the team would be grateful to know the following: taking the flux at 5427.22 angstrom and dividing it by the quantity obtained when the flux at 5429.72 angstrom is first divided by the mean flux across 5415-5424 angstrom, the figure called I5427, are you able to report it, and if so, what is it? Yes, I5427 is 34.0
